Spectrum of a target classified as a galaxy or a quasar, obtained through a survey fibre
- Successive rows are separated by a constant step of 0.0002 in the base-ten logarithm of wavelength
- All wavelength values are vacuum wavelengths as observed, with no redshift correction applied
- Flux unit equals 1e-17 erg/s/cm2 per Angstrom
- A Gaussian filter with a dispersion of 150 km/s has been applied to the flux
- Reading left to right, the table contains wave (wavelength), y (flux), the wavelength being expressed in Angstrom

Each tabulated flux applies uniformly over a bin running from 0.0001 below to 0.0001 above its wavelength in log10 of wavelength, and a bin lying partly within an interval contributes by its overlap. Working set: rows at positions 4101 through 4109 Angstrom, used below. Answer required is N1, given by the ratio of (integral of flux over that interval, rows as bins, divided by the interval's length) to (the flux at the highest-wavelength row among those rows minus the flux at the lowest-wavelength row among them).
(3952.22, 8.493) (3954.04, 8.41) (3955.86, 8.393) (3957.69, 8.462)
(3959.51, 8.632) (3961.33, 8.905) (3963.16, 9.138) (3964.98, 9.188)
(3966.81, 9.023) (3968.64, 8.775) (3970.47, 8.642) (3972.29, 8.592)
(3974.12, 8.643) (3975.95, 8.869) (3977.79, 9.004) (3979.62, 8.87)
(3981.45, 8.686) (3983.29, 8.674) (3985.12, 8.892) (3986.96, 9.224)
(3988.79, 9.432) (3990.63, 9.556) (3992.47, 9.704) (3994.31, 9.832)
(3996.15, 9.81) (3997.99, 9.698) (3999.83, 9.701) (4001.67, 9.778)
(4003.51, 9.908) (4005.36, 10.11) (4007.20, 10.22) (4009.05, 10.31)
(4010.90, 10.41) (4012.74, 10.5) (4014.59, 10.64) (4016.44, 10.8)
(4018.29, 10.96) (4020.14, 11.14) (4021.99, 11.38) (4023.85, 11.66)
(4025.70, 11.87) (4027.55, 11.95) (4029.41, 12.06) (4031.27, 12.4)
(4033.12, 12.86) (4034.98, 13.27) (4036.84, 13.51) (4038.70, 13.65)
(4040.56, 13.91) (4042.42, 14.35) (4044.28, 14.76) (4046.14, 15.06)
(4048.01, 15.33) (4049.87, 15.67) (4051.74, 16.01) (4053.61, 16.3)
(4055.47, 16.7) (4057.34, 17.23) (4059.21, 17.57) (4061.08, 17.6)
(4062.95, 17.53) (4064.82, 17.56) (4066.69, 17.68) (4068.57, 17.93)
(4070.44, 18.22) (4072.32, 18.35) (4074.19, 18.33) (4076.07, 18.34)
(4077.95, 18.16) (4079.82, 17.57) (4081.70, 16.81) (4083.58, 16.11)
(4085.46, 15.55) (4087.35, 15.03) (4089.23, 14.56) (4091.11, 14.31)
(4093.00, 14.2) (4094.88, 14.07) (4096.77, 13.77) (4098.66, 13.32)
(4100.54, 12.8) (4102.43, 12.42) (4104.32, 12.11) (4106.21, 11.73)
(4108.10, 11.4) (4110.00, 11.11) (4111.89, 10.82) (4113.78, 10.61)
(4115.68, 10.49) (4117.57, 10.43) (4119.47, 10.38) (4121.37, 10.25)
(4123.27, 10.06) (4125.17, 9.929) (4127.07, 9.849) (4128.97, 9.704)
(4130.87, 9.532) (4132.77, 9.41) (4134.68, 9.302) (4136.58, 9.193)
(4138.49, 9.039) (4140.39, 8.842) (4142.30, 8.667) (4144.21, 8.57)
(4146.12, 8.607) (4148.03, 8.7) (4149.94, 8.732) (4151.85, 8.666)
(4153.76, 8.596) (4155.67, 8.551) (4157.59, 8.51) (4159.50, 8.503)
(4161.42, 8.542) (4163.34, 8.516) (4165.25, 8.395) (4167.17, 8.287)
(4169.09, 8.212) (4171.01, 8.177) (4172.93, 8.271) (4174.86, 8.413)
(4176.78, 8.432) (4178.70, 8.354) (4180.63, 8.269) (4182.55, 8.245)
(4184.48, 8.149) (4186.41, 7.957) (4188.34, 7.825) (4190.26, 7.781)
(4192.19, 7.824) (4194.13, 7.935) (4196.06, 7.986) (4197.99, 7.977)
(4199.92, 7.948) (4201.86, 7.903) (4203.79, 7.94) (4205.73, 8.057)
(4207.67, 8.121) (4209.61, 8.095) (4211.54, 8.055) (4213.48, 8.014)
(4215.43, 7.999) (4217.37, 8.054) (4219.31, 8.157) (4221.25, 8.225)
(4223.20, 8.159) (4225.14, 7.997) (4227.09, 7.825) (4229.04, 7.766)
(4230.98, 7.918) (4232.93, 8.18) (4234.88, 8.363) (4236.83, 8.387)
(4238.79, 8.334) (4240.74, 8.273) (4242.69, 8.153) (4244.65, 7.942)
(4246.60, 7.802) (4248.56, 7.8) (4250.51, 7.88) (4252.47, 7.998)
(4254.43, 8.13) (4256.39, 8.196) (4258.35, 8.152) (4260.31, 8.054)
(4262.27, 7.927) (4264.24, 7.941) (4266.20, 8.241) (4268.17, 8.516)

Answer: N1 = -12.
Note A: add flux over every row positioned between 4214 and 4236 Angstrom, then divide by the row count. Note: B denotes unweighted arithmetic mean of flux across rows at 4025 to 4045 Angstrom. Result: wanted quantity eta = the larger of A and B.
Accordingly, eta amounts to 13.1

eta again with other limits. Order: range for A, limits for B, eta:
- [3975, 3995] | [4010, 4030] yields 11.2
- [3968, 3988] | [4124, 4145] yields 9.3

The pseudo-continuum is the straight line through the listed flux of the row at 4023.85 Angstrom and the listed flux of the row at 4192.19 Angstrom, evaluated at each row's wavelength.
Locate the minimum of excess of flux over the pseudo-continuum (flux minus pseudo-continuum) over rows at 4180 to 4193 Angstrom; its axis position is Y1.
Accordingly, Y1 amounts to 4190.26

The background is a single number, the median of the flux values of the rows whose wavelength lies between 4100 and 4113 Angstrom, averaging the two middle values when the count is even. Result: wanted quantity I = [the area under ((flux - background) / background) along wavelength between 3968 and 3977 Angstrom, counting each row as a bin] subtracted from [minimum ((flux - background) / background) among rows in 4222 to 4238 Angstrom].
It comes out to 2.0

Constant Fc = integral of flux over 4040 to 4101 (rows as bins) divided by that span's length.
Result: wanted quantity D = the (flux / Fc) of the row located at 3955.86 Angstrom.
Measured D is 0.52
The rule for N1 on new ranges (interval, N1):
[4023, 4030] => 30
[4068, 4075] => 46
